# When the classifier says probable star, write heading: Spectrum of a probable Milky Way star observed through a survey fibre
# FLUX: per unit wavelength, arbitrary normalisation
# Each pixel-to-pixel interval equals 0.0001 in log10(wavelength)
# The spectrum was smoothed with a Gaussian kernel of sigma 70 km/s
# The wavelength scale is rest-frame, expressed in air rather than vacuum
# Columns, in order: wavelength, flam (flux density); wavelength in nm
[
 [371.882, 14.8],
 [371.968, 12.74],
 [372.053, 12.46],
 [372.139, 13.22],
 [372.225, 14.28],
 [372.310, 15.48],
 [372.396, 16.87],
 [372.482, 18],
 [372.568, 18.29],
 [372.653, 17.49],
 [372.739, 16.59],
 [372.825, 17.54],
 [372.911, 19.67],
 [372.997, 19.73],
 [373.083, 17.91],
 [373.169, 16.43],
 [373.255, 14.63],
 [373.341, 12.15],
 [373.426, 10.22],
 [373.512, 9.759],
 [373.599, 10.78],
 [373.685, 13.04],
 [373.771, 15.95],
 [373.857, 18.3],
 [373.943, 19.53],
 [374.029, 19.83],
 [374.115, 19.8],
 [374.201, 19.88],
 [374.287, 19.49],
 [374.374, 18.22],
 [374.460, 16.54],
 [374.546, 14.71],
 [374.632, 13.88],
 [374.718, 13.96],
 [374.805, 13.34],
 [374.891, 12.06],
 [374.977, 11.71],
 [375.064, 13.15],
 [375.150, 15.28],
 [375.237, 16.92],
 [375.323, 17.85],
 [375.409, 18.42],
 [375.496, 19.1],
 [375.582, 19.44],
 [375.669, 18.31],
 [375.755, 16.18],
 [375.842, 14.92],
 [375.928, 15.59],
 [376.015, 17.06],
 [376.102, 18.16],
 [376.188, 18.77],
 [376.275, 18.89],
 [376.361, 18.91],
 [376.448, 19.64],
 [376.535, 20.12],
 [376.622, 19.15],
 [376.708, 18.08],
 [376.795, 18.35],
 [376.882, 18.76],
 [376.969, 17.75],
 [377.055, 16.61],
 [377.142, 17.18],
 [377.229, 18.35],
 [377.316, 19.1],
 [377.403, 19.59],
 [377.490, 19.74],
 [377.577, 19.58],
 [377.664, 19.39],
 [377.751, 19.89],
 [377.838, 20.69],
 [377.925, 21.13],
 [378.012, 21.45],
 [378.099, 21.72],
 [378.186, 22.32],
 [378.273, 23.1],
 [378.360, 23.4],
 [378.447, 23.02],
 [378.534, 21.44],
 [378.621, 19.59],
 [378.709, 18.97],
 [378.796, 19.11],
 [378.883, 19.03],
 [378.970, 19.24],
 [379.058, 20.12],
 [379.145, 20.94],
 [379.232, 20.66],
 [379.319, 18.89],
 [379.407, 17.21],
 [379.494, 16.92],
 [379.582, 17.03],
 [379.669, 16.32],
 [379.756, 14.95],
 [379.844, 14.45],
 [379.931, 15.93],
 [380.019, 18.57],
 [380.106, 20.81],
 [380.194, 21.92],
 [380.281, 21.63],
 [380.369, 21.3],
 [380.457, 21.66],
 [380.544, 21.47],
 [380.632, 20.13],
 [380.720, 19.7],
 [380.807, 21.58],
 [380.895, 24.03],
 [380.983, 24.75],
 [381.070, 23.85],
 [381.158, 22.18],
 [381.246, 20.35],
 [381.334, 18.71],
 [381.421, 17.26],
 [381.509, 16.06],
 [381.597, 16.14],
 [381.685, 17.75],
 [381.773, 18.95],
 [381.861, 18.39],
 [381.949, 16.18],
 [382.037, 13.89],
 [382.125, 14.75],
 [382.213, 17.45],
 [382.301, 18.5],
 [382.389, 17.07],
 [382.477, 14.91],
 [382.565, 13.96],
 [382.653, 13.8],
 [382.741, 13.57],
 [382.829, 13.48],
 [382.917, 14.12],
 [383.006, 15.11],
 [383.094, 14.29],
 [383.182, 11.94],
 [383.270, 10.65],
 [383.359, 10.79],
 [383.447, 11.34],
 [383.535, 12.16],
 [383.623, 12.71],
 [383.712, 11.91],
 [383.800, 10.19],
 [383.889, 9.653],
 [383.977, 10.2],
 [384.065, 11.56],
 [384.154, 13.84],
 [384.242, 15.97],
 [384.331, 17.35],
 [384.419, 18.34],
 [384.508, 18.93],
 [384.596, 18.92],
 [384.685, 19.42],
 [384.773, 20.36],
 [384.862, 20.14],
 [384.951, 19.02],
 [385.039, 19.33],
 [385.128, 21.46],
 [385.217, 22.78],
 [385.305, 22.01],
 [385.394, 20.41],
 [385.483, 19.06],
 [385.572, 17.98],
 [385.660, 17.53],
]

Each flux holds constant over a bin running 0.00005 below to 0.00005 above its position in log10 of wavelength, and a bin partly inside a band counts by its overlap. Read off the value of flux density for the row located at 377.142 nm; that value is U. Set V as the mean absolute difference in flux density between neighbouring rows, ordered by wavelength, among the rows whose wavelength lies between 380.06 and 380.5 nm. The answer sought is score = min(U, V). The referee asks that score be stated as 0.5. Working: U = 17.18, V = 0.5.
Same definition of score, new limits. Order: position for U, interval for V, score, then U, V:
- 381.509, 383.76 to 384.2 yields 1.2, 16.06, 1.2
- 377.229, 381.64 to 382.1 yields 1.6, 18.35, 1.6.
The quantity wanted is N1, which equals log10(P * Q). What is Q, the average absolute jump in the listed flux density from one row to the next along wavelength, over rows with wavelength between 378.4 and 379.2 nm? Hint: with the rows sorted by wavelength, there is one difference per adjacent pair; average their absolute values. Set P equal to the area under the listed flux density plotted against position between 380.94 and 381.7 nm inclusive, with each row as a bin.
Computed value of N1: 1.06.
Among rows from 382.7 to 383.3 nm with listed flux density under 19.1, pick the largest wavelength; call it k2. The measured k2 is 383.270 nm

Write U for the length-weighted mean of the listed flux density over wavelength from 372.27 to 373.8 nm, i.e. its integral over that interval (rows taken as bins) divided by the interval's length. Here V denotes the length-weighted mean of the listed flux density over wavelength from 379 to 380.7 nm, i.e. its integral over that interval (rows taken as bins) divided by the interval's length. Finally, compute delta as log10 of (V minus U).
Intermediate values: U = 15.6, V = 19.0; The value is 0.54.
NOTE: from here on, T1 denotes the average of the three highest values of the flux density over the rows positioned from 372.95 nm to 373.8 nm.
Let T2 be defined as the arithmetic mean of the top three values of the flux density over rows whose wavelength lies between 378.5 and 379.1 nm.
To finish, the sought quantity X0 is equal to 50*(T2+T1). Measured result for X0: 1920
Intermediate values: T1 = 18.0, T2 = 20.4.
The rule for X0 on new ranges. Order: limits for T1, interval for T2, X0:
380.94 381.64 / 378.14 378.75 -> 2338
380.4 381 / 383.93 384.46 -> 2035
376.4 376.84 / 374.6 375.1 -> 1668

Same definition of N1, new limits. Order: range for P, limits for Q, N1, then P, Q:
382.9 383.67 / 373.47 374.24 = 1.09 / 10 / 1.27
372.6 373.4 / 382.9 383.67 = 1.10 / 13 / 0.94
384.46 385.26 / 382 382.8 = 1.28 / 16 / 1.19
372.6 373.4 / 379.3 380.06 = 1.17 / 13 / 1.10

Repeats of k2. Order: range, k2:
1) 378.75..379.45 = 379.407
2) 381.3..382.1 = 382.037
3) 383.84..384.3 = 384.242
